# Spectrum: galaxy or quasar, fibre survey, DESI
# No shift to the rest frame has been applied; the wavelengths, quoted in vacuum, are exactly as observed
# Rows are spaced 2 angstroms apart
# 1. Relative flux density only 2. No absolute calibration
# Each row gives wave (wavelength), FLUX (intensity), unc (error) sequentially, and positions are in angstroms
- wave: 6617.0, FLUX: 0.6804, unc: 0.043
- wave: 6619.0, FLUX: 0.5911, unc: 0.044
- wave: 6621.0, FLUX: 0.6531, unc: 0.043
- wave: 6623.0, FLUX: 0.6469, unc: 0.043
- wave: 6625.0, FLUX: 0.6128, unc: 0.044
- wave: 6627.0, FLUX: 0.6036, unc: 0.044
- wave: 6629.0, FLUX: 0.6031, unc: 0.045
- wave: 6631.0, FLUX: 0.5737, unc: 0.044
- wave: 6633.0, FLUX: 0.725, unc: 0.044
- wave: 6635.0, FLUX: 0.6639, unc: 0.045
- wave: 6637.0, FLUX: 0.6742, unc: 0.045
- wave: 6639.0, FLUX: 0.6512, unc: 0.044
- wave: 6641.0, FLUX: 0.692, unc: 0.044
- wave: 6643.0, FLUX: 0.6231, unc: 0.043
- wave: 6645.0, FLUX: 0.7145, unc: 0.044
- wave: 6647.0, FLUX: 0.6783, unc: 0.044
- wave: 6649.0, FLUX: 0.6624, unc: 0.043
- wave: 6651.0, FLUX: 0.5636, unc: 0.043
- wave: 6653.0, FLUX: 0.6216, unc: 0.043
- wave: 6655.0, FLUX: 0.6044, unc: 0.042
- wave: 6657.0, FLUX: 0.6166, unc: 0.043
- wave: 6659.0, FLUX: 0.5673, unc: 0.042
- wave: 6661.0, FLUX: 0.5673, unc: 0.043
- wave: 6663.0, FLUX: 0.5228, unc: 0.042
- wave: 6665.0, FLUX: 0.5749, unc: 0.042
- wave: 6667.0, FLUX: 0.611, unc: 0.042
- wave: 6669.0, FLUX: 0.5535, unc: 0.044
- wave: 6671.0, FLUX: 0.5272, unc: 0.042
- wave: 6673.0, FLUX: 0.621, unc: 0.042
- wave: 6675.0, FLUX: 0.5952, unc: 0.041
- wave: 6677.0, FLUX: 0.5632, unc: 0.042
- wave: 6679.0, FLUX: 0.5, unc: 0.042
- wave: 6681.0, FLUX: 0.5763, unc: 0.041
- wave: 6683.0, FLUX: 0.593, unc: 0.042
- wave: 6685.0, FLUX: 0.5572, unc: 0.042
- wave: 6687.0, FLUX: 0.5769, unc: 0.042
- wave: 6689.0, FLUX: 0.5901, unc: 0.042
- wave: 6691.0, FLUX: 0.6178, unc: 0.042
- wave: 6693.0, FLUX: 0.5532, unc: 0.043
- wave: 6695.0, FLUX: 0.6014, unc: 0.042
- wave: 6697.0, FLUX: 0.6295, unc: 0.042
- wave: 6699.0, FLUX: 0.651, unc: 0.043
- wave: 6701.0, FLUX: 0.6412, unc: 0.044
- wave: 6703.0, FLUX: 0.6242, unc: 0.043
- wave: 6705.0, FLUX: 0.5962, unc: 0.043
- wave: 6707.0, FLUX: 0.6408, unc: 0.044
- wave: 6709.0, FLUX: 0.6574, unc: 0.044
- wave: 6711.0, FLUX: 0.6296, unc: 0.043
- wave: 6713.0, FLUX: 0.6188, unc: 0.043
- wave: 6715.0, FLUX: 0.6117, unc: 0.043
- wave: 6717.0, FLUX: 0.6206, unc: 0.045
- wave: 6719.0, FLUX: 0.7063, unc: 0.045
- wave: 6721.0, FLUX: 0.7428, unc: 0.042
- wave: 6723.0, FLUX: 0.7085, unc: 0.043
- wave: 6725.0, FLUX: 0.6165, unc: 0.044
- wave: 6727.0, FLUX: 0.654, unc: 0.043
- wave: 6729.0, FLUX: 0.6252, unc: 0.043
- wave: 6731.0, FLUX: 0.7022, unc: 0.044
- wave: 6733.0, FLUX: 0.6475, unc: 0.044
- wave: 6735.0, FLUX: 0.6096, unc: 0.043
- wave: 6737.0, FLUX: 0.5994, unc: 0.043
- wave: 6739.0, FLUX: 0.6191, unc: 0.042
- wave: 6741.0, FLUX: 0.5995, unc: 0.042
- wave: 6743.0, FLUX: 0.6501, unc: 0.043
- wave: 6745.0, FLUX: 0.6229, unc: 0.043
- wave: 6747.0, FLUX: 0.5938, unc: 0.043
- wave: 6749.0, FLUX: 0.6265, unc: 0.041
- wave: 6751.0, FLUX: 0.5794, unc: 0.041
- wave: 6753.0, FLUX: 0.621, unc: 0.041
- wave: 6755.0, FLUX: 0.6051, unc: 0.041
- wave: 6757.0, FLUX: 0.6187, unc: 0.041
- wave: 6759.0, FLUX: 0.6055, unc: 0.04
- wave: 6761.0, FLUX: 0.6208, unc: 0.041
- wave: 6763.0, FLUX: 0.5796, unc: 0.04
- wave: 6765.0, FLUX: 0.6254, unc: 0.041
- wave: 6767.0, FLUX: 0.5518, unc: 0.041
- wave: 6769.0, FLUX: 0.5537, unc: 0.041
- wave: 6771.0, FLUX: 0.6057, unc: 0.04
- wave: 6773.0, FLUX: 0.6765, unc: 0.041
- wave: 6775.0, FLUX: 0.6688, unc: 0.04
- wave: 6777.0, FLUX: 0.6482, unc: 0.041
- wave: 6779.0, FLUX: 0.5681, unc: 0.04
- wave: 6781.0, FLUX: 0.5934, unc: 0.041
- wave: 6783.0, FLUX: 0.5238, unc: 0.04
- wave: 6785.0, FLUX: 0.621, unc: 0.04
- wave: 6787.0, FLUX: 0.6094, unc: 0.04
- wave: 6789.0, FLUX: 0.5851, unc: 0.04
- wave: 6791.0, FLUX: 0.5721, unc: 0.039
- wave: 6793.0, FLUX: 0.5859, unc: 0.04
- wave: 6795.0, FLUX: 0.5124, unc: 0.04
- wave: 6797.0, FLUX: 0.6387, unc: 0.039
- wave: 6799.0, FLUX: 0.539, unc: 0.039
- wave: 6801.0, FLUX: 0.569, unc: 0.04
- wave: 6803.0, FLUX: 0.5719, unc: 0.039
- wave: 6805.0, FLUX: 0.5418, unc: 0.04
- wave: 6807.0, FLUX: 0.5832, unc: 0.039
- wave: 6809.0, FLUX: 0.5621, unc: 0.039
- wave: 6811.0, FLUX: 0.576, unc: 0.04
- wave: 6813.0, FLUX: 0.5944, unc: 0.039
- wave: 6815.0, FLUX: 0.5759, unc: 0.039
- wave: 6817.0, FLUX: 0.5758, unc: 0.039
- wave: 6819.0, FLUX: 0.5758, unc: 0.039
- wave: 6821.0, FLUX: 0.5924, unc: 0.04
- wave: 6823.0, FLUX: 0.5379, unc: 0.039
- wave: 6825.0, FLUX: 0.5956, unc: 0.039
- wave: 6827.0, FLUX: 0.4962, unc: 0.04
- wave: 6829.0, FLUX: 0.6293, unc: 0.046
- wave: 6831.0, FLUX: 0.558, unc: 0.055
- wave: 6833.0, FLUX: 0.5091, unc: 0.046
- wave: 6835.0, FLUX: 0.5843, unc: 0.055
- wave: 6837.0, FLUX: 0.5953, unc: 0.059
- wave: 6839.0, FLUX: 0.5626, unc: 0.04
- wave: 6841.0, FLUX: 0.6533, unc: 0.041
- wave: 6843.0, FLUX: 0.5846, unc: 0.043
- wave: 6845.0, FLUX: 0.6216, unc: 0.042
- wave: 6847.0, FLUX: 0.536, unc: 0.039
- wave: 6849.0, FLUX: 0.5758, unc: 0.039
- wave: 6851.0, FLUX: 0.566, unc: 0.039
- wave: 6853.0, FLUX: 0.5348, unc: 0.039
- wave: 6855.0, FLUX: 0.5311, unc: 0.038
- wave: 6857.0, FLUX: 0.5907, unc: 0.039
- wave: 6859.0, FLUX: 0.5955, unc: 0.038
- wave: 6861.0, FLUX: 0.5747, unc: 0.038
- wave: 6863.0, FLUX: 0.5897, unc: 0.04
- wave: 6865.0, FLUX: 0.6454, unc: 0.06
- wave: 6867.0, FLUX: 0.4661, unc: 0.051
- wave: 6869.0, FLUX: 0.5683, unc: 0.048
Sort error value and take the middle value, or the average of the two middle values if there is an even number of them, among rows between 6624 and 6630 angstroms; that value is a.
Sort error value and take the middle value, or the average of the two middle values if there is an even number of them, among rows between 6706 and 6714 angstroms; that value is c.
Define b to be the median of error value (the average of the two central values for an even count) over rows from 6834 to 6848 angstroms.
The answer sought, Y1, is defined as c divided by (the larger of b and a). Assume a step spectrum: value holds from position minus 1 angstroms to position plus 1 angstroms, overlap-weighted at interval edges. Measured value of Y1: 0.99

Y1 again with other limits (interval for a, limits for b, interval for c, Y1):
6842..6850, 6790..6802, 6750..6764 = 1.01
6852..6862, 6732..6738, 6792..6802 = 0.93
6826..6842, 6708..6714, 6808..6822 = 0.85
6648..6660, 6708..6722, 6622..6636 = 1.02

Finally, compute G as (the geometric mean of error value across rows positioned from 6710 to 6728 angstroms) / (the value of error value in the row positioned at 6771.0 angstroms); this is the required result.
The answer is 1.09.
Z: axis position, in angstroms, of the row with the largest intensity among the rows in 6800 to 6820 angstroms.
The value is 6813.0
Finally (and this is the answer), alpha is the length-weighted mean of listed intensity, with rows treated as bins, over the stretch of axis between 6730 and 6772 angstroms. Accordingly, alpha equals 0.611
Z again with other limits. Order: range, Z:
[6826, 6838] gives 6829.0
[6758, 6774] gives 6773.0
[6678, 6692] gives 6691.0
